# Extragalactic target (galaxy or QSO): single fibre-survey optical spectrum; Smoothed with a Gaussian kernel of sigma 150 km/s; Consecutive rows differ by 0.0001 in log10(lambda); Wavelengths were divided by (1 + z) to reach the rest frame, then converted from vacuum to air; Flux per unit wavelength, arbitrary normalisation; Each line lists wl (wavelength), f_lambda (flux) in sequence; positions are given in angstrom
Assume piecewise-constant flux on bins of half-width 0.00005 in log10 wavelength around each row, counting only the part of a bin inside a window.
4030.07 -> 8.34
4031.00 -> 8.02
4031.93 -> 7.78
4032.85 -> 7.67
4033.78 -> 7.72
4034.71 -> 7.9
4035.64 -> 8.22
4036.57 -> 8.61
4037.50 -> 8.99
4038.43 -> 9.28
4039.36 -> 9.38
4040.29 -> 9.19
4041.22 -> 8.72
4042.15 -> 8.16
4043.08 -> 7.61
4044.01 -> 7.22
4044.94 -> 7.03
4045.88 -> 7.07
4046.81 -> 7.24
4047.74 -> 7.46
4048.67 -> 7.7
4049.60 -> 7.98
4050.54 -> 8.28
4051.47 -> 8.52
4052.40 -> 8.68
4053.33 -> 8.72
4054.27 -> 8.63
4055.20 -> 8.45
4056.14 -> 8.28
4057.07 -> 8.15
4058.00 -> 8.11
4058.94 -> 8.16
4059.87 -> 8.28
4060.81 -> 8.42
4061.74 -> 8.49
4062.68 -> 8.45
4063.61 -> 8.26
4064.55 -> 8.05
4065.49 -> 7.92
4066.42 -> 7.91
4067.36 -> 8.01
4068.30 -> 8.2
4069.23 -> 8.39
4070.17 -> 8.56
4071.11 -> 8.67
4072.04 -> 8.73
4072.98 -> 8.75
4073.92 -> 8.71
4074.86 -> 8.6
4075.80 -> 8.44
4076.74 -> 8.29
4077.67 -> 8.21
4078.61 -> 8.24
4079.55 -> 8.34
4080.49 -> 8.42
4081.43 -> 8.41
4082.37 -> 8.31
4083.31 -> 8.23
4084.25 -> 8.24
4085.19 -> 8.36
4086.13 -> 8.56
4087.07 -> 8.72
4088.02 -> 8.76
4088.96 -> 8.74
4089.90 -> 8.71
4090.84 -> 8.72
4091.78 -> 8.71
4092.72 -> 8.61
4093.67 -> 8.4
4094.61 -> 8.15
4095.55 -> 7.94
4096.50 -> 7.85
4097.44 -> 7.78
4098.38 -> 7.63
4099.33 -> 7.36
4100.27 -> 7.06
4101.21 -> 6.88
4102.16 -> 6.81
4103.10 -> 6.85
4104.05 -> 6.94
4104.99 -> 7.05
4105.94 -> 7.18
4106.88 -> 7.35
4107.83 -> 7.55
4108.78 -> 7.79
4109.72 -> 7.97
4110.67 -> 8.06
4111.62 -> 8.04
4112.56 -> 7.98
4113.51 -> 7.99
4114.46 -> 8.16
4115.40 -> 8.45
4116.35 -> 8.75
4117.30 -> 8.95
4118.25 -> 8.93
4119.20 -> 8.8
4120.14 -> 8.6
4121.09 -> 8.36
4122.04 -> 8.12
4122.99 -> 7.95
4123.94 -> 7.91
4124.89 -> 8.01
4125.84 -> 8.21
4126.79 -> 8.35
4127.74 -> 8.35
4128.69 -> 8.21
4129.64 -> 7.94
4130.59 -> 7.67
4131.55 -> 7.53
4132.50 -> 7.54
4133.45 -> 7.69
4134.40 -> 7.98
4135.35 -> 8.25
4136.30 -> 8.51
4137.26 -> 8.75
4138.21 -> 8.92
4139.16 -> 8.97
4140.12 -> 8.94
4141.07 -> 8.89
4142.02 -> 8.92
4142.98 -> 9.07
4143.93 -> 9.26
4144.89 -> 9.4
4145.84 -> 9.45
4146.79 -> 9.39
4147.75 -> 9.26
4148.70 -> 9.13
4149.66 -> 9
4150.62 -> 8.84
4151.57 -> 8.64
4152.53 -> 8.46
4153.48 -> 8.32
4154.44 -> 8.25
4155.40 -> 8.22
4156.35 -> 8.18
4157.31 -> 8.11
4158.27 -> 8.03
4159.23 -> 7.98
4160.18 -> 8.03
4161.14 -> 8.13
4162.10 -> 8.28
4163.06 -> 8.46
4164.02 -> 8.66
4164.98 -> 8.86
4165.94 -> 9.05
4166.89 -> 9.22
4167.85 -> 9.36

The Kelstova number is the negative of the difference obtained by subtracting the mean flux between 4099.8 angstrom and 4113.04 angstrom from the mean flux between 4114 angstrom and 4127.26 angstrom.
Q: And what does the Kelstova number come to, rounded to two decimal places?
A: -1.00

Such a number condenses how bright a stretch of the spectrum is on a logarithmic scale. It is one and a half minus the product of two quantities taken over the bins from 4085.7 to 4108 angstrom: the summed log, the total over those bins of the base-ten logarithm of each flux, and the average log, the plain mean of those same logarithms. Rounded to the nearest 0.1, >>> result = -17.6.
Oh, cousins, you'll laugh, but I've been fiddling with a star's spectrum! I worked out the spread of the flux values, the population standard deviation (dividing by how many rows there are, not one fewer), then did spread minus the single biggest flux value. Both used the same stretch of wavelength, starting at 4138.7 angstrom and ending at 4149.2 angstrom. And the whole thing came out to -9.3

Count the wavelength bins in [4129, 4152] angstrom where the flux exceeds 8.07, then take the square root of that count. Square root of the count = 4.2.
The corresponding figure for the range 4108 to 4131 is 3.6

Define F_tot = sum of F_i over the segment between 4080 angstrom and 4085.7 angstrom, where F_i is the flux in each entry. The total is 50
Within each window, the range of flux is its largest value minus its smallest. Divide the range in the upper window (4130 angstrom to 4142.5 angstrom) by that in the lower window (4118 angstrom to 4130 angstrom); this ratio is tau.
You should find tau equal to 1.41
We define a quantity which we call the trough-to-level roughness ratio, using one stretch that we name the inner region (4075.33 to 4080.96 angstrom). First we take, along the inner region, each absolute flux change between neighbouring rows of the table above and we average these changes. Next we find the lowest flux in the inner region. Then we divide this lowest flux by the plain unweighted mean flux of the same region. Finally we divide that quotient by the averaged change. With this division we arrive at 11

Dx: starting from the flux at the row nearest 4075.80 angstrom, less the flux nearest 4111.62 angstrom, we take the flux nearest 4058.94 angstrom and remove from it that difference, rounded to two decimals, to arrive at 7.76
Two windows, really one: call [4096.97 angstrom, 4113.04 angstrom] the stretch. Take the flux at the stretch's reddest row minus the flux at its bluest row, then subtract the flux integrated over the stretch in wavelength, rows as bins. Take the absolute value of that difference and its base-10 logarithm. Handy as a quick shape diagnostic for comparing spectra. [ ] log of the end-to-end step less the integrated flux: 2.1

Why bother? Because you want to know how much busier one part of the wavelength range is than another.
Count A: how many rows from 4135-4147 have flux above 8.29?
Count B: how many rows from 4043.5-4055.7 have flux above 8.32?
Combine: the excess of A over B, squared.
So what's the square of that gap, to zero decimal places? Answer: 49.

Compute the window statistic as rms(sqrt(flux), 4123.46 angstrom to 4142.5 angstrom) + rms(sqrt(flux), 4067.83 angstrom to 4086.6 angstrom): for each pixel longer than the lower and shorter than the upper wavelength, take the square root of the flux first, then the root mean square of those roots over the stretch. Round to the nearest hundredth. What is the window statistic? 5.78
